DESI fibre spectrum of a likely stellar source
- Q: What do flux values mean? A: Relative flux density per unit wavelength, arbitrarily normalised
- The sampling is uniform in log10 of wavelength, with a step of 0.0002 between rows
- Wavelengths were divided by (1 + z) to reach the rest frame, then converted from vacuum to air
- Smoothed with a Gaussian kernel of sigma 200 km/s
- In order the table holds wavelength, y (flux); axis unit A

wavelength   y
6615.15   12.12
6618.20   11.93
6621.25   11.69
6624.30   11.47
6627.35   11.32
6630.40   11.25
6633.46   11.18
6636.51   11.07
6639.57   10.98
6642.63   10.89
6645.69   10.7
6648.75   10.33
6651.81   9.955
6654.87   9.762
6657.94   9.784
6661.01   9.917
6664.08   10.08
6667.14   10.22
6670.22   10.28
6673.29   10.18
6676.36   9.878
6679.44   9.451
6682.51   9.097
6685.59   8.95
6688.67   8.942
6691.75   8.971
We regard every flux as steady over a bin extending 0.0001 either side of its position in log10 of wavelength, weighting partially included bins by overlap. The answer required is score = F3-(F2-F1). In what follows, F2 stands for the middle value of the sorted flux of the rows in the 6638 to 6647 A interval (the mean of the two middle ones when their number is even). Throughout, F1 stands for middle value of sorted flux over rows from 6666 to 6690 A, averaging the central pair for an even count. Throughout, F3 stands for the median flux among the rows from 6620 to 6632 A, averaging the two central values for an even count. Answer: 10.2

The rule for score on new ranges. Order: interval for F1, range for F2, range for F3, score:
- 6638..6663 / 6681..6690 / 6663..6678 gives 11.4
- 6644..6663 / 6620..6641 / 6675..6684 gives 8.1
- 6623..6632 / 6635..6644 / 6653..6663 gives 10.1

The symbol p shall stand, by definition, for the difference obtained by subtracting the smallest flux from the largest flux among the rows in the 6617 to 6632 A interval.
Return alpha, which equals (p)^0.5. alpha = 0.8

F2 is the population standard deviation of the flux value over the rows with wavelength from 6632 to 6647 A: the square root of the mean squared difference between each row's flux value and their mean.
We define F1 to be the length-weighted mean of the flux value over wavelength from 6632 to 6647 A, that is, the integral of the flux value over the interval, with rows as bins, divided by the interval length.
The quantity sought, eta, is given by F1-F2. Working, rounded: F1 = 11.0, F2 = 0.163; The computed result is 10.8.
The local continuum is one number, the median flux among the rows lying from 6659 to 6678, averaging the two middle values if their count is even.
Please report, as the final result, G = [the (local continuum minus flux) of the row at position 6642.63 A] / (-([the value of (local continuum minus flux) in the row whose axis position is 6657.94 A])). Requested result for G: 2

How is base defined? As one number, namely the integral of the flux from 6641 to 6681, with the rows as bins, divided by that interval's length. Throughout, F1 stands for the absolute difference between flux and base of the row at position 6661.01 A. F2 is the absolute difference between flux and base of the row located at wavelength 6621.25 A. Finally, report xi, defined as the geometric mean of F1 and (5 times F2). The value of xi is 1.2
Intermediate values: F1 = 0.20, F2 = 1.58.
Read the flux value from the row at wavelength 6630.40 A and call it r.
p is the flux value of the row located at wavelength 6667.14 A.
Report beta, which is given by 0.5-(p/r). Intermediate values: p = 10.22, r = 11.25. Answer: -0.41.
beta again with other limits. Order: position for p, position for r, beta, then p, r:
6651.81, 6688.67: -0.61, 9.955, 8.942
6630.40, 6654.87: -0.65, 11.25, 9.762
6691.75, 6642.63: -0.32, 8.971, 10.89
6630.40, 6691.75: -0.75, 11.25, 8.971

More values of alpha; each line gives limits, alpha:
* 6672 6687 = 1.1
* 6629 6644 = 0.6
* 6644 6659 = 1.0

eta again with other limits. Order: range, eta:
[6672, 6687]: 9.0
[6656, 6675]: 9.9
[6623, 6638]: 11.1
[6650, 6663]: 9.8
